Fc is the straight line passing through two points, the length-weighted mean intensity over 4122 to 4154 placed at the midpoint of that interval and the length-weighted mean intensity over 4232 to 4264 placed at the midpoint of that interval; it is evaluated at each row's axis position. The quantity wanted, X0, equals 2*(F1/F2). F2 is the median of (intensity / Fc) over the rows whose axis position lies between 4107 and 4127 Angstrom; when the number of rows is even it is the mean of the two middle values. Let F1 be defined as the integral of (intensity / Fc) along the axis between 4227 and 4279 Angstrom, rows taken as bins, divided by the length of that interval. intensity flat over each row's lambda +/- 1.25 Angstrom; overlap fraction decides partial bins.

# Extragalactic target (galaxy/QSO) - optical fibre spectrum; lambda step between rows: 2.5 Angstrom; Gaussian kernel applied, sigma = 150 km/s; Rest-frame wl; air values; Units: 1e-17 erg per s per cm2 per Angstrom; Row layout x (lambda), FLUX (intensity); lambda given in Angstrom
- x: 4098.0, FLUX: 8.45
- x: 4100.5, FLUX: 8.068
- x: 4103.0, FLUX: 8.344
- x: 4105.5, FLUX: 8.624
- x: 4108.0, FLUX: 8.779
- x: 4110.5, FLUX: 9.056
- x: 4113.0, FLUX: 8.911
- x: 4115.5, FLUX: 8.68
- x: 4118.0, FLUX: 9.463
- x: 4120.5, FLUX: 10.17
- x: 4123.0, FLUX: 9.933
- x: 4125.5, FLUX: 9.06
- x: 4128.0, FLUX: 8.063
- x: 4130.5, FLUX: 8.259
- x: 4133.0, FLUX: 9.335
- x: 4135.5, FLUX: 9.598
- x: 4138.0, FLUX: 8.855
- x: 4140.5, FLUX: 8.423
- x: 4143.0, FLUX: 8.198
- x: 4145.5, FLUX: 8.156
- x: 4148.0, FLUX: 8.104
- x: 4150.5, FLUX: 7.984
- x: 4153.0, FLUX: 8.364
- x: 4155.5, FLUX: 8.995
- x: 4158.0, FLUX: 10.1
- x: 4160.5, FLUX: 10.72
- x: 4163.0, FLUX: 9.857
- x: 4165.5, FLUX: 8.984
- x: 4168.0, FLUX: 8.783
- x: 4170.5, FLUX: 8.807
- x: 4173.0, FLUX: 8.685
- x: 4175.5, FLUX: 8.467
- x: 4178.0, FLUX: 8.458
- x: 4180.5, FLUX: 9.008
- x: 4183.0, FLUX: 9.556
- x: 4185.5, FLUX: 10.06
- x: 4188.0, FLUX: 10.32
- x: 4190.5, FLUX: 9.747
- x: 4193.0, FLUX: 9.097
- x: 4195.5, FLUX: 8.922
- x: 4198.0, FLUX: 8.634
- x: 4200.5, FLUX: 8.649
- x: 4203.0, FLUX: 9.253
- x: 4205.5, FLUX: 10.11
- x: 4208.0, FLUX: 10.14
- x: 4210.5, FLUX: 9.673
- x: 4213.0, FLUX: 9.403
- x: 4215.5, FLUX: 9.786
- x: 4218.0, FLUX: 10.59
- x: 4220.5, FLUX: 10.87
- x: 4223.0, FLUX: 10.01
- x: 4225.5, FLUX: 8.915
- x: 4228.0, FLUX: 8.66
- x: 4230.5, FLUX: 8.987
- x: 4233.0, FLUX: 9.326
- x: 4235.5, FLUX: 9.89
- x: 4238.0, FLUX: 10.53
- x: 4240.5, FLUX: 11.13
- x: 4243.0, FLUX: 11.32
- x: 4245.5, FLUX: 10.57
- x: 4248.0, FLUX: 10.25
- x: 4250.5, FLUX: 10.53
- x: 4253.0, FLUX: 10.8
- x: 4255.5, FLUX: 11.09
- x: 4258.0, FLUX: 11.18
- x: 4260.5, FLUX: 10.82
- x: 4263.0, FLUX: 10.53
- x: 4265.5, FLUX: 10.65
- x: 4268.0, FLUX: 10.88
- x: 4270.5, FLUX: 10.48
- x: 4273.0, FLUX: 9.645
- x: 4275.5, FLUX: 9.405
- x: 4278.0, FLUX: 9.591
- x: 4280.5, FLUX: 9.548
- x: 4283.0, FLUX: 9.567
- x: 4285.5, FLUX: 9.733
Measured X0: 1.75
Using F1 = 0.96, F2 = 1.101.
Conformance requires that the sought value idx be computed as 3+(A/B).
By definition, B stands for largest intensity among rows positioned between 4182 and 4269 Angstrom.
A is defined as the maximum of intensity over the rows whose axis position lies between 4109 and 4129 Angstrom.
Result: 3.90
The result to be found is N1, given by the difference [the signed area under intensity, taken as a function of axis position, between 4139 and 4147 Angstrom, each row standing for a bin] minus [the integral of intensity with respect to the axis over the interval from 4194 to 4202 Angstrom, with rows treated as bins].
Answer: -4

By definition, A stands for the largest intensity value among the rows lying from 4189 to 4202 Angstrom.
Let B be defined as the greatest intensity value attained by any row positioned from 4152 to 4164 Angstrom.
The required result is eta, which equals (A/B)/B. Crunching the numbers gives 0.085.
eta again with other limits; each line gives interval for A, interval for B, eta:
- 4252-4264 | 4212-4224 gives 0.095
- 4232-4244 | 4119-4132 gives 0.109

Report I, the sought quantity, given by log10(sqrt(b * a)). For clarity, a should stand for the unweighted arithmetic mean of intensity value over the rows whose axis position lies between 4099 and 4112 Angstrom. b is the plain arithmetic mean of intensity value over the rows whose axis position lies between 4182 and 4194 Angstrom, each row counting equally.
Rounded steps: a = 8.6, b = 9.8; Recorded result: 0.96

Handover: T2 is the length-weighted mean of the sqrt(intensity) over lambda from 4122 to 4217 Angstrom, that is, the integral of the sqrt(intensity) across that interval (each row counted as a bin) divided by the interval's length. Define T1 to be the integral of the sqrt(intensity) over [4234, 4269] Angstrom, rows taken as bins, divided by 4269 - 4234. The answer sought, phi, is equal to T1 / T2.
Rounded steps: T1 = 3.27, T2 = 3.02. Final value 1.08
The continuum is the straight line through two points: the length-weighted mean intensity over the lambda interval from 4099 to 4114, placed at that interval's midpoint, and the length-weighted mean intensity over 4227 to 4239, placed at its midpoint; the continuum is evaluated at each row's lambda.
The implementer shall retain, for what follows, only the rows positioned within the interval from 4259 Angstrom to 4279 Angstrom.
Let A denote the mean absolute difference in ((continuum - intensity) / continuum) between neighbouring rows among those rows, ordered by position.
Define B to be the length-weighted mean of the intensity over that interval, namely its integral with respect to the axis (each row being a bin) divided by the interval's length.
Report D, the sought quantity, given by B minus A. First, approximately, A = 0.0341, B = 10.3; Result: 10.2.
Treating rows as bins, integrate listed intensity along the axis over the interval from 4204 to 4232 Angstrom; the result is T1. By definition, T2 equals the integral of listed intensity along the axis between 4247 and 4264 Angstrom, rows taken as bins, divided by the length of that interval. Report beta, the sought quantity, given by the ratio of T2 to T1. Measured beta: 0.039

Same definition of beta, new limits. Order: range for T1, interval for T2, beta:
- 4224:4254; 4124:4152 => 0.028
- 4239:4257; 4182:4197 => 0.049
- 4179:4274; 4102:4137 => 0.010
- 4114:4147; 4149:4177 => 0.031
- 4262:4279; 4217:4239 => 0.056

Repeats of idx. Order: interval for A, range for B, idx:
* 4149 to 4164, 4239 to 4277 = 3.95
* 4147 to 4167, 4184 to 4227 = 3.99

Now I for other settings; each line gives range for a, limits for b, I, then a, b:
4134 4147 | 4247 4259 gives 0.98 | 8.6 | 10.8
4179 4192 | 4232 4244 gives 1.00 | 9.7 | 10.4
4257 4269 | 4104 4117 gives 0.99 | 10.8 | 8.8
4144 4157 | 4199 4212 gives 0.95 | 8.3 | 9.6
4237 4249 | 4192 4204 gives 0.99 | 10.8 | 8.9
